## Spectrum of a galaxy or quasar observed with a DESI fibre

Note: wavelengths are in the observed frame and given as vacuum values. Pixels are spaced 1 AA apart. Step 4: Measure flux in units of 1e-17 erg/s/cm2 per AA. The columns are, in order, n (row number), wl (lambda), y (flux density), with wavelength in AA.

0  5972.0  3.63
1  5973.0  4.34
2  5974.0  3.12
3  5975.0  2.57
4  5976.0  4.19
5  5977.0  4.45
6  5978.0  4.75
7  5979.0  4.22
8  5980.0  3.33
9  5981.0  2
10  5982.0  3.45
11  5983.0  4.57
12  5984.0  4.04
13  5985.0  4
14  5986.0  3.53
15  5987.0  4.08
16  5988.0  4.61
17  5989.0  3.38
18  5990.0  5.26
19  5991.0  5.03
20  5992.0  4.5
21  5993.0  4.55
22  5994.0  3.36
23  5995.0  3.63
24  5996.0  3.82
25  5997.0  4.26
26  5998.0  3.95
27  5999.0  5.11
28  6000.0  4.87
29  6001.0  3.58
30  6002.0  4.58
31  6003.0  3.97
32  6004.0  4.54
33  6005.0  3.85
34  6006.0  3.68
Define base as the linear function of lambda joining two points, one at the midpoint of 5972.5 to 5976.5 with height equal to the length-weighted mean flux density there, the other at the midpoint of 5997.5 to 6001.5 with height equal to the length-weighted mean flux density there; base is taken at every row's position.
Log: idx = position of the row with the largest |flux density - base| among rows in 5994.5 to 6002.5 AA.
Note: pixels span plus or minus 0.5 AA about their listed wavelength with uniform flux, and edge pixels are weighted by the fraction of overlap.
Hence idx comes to 6001.0 AA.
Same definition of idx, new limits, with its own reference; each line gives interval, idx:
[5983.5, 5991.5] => 5990.0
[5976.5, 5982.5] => 5981.0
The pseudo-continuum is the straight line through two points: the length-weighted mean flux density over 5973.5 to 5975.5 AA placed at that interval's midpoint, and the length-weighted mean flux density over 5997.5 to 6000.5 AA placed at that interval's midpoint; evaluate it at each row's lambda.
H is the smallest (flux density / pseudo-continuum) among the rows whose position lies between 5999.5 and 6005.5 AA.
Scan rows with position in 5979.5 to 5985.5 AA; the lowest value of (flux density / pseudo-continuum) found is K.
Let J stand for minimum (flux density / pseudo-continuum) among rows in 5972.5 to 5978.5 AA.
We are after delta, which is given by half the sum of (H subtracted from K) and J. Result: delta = 0.37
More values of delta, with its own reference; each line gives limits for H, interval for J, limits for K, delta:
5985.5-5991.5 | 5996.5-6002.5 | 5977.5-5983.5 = 0.24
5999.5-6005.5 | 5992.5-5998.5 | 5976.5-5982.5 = 0.32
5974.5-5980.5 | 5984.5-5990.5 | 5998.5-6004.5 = 0.36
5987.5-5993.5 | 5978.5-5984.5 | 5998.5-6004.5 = 0.24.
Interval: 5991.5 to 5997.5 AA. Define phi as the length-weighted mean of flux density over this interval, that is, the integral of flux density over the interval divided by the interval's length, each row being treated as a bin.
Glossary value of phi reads 4.0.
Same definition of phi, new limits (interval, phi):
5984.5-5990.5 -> 4.1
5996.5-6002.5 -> 4.4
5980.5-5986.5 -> 3.6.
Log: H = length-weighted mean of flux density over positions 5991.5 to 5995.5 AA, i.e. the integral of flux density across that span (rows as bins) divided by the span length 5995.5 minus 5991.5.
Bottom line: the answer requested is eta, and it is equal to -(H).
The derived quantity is -4.01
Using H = 4.01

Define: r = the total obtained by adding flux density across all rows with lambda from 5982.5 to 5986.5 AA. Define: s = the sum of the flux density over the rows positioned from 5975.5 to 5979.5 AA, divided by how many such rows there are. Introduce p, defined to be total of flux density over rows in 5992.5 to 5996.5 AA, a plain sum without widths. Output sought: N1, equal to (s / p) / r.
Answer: 0.018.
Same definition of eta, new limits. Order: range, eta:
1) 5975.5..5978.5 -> -4.46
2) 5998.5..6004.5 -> -4.44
